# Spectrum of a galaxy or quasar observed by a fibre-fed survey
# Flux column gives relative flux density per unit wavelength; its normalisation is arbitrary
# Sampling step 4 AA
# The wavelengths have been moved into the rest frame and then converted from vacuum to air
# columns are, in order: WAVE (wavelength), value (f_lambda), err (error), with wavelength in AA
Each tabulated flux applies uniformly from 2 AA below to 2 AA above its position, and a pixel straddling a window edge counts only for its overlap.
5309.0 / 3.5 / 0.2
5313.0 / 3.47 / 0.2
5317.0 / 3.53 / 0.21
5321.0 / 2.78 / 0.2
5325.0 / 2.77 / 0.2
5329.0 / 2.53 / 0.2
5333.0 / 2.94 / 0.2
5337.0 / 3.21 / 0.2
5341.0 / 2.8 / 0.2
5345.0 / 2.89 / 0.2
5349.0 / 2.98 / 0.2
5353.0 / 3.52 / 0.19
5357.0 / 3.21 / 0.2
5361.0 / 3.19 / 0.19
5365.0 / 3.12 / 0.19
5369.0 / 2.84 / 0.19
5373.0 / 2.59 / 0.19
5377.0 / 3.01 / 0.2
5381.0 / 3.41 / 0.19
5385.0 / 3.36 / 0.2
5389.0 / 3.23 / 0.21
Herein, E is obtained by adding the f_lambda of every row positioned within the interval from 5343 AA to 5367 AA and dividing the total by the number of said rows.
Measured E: 3.15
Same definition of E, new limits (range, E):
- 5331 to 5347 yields 2.96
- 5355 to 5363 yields 3.20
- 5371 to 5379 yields 2.80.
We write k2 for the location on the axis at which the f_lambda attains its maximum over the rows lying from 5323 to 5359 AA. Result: 5353.0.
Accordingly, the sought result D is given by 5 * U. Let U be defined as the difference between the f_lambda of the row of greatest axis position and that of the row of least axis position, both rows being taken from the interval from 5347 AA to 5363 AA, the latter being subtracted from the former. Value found 1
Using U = 0.2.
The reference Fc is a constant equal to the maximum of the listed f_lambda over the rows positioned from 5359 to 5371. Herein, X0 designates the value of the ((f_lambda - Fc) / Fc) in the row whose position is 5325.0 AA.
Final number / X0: -0.13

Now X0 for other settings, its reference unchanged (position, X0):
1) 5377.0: -0.06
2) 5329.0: -0.21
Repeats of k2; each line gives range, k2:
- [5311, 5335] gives 5317.0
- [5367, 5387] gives 5381.0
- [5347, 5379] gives 5353.0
